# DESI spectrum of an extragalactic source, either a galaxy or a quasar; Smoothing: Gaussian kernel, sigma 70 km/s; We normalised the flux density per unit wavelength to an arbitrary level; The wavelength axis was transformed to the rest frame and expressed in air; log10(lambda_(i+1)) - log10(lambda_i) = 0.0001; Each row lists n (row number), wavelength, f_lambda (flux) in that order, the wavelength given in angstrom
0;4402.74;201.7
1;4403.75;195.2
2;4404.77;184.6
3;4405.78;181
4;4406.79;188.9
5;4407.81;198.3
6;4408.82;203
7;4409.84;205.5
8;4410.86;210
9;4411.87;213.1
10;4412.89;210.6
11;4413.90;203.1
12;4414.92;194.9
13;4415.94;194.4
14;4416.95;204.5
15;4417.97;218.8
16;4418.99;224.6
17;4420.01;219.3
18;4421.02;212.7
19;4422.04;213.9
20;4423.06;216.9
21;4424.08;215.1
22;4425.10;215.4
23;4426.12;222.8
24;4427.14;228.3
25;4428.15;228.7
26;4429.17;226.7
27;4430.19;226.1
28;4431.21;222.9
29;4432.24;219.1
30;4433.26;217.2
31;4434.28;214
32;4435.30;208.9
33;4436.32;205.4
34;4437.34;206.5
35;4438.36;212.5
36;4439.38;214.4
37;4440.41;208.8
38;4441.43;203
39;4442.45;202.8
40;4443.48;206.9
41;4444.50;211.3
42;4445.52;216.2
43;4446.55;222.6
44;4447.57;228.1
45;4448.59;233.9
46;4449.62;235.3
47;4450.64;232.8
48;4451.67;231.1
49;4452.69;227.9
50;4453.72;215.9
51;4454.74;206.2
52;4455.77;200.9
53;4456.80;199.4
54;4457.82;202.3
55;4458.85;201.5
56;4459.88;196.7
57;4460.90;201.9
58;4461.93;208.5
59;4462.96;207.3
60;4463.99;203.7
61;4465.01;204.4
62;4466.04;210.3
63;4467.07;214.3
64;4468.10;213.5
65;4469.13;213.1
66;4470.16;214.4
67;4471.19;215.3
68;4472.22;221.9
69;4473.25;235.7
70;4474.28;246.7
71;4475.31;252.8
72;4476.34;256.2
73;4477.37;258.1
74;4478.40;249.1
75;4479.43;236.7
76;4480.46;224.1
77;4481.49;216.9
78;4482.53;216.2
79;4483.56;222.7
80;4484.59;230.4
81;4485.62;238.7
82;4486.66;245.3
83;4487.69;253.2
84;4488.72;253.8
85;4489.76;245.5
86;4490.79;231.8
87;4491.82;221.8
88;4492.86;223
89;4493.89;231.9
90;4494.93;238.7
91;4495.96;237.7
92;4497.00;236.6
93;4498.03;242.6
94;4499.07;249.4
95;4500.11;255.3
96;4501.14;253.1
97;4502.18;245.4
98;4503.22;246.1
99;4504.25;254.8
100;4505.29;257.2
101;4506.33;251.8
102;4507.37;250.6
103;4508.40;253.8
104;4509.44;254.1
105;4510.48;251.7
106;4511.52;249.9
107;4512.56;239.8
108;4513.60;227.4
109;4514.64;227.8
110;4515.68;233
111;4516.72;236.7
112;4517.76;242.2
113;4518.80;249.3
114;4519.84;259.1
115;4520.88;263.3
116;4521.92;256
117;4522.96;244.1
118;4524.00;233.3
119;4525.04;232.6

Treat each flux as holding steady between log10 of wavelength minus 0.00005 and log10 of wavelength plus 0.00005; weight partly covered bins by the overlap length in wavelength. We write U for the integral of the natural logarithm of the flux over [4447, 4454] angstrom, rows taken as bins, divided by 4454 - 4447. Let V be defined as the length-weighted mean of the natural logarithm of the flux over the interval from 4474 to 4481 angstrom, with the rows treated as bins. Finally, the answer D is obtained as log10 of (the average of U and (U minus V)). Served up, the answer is 0.429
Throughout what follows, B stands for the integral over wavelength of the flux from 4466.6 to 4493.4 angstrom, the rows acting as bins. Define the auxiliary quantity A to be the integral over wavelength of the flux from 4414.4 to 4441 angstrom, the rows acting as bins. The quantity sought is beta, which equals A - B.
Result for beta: -519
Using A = 5720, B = 6239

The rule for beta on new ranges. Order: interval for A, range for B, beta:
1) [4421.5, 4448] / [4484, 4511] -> -877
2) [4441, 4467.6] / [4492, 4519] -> -919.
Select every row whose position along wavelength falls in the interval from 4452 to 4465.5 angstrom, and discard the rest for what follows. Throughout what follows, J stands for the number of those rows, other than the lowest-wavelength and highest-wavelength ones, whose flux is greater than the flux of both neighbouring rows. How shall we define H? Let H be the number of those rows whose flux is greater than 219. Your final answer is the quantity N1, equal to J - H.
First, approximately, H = 1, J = 2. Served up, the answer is 1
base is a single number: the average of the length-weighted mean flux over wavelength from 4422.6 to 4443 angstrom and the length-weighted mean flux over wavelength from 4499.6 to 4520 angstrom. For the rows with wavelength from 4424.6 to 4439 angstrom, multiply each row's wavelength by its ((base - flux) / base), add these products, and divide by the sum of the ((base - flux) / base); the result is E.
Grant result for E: 4433.6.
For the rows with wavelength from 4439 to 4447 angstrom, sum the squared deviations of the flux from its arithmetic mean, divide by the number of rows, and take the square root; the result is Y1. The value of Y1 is 6.4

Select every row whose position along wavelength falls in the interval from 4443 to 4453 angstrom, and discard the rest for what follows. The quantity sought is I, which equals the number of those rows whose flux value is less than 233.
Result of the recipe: 8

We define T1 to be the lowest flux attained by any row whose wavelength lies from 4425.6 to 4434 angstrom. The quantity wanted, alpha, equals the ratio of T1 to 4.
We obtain 54.3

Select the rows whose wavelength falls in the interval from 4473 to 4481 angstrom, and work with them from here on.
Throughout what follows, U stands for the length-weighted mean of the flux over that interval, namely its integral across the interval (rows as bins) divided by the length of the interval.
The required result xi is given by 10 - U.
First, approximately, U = 245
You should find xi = -235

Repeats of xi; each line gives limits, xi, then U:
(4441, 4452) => -210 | 220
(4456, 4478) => -208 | 218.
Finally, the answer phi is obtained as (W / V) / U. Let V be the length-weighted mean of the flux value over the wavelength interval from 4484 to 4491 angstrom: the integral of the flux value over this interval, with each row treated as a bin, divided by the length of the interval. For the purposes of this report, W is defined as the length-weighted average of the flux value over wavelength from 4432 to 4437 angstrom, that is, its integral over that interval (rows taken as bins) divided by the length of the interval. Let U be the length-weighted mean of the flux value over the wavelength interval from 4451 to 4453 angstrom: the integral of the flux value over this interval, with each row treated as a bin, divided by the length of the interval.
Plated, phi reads 0.0038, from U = 230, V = 243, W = 213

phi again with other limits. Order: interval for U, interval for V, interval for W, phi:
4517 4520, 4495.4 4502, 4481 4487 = 0.0037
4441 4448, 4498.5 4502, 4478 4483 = 0.0043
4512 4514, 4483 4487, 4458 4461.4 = 0.0037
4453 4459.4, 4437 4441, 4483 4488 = 0.0055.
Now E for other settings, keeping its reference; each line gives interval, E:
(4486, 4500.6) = 4493.4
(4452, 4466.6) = 4459.8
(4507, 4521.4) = 4514.2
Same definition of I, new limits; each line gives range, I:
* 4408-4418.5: 10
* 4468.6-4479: 4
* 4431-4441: 10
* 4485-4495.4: 4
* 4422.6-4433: 10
